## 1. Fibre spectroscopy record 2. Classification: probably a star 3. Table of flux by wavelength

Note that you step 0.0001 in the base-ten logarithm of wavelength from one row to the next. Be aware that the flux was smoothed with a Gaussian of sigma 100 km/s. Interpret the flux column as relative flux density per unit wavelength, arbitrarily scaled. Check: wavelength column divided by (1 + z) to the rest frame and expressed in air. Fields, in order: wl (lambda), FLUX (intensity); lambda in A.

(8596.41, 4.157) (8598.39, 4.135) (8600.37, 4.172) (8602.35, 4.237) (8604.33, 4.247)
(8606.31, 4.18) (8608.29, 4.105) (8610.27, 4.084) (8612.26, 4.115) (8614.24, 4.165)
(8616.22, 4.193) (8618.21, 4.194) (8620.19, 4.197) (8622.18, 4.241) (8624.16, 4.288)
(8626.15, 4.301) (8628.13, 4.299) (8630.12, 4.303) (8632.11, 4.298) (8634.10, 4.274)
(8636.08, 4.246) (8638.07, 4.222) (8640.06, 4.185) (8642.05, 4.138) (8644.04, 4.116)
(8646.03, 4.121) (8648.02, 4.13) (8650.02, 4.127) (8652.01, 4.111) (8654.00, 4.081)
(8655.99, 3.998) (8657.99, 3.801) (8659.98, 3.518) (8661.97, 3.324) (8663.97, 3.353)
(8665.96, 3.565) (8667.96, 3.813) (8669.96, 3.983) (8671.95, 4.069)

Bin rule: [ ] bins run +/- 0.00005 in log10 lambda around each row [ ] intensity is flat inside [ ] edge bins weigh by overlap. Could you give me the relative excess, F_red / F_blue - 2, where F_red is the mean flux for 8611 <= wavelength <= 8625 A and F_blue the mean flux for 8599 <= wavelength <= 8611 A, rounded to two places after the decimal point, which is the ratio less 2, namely -0.99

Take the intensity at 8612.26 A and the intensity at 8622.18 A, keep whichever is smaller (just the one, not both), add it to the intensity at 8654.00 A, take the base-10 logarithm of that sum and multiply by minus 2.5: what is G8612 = -2.28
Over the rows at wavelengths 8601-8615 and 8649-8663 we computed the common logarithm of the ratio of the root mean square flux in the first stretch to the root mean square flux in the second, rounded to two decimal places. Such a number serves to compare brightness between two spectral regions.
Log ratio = 0.03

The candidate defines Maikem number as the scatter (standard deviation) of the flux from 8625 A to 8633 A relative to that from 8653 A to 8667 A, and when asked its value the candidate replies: 0.01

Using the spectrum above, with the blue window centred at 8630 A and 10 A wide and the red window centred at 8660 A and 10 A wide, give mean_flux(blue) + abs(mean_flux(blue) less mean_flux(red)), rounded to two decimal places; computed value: 4.99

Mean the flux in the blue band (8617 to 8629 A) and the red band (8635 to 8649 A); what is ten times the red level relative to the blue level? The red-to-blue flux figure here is 9.8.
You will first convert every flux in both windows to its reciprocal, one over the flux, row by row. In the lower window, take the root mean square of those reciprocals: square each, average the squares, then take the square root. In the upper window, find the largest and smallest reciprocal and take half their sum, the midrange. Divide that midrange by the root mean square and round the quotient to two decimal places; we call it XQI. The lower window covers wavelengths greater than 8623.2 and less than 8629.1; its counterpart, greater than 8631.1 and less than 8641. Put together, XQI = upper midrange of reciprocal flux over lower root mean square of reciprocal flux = 1.01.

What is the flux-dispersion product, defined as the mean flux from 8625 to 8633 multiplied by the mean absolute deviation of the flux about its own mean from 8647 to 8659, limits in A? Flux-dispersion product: 0.41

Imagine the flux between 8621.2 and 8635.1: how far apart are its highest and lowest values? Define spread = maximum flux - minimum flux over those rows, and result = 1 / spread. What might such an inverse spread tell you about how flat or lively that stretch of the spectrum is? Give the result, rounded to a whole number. 16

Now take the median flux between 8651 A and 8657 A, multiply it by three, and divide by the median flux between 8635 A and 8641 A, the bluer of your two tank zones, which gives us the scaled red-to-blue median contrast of 2.9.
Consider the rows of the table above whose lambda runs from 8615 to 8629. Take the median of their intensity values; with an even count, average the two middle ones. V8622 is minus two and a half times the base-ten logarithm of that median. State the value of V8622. -1.57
